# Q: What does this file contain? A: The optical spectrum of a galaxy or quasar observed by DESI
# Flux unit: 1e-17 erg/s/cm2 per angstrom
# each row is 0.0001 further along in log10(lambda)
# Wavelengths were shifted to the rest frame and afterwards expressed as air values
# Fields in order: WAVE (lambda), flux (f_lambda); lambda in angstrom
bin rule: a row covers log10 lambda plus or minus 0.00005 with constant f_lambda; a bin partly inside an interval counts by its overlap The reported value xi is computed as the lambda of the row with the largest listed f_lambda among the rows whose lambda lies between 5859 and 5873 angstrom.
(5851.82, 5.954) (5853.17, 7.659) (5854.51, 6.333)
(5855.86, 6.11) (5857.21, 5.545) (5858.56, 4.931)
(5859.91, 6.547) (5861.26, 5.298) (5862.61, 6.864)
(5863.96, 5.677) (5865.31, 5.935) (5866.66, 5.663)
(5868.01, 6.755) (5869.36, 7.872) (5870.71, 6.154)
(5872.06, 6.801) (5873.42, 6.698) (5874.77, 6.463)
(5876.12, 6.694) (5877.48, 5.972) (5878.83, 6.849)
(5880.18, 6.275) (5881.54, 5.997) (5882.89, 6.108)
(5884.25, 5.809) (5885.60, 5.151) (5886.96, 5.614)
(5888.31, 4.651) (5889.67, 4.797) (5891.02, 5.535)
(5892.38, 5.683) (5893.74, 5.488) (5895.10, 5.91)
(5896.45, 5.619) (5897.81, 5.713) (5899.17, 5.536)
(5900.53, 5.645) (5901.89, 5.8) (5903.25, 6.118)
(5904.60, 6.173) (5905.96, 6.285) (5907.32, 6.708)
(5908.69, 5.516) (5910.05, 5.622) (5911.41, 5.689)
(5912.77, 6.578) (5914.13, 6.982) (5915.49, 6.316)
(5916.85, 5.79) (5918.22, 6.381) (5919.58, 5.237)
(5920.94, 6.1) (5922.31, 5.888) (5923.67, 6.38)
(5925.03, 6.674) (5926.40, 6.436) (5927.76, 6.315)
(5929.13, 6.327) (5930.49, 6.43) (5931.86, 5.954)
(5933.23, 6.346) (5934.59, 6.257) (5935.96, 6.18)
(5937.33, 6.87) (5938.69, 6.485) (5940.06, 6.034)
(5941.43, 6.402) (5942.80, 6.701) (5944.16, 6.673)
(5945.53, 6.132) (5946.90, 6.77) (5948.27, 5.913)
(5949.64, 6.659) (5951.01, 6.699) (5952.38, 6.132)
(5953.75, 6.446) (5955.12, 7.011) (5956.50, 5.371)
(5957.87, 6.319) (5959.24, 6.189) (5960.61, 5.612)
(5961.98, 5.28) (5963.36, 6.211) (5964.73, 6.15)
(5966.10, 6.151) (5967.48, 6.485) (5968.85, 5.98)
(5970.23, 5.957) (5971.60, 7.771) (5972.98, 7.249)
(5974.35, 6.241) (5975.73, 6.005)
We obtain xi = 5869.36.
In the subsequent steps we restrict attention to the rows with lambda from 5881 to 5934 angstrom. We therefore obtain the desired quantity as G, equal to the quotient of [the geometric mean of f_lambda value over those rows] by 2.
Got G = 2.95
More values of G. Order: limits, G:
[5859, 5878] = 3.18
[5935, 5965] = 3.13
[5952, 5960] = 3.11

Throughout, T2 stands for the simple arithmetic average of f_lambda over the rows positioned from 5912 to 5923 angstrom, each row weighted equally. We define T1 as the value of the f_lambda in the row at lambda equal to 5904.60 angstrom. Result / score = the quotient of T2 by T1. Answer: 1.00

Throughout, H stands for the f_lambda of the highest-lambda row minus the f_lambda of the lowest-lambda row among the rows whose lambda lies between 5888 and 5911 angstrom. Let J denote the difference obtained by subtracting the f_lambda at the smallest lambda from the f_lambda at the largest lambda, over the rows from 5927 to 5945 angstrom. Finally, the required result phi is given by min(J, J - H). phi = -0.6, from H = 1.0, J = 0.4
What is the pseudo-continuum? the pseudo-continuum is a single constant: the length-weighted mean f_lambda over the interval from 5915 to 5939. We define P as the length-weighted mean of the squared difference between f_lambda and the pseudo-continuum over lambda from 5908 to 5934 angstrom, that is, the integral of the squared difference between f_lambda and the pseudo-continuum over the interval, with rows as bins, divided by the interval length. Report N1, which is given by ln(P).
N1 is -1.66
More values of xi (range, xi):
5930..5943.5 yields 5937.33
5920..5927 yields 5925.03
